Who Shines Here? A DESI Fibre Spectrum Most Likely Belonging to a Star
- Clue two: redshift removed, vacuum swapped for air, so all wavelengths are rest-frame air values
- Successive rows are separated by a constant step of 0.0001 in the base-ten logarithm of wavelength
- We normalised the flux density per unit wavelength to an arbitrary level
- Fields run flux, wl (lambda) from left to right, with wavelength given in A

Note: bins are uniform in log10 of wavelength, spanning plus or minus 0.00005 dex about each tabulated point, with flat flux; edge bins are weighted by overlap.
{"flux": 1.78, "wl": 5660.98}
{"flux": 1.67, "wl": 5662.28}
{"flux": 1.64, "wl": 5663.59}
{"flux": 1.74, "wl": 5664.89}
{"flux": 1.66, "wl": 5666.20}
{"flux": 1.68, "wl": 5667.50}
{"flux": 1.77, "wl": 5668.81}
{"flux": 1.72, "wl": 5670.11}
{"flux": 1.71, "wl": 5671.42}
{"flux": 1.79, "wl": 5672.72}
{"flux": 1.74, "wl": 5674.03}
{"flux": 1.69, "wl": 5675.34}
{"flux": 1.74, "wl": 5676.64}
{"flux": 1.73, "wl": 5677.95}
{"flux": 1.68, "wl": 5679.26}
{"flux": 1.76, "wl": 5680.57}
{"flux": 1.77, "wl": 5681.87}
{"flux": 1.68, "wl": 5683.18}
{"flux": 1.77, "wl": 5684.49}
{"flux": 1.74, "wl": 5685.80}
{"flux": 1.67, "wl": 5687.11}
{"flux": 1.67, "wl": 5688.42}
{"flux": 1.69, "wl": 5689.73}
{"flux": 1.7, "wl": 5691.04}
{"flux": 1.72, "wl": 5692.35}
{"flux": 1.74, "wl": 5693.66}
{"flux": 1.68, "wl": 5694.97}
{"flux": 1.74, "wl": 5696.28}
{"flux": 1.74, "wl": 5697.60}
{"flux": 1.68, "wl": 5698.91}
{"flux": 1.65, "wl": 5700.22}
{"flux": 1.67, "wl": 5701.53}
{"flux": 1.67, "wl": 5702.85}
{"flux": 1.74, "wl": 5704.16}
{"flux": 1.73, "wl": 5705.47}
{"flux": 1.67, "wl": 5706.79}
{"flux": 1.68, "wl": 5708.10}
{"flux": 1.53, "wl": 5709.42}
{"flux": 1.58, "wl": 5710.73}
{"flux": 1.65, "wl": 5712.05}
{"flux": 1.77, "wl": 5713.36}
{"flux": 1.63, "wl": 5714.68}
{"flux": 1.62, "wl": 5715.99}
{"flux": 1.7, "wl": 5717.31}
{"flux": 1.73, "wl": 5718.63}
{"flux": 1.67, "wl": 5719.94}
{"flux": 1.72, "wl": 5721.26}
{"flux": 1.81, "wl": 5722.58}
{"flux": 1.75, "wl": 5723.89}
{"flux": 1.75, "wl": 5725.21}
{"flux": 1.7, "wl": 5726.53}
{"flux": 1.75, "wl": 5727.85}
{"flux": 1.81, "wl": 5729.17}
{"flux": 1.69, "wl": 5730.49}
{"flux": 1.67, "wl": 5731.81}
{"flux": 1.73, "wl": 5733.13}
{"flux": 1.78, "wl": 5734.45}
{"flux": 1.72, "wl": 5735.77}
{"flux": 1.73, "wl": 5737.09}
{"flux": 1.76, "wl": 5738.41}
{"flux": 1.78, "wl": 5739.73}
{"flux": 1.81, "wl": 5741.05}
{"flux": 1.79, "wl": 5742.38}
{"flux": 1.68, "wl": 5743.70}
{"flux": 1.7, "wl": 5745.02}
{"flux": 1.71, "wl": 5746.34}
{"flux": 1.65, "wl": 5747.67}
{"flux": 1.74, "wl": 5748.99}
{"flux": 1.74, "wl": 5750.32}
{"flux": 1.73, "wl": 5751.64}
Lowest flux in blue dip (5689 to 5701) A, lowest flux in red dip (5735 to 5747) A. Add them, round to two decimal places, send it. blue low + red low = 3.33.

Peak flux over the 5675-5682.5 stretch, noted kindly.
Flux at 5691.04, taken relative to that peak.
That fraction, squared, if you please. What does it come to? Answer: 0.92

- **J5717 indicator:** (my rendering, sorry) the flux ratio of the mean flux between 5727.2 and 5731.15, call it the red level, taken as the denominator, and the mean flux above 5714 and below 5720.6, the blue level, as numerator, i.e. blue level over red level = 0.95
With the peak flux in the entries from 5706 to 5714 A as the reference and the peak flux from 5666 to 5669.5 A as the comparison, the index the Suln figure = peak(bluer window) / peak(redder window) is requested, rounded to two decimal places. 1.00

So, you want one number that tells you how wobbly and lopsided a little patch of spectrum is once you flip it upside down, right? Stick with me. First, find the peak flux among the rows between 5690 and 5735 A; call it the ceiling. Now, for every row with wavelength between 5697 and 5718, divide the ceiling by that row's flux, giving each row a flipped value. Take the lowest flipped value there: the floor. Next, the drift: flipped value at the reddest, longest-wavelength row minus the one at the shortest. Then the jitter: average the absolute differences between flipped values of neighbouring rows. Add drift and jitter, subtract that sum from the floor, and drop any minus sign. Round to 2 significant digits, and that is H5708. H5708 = 0.96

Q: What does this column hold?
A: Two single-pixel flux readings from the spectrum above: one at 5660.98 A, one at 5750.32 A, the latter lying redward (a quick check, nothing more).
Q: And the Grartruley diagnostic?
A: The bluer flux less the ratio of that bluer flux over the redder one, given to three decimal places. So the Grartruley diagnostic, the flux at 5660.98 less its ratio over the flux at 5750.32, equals 0.757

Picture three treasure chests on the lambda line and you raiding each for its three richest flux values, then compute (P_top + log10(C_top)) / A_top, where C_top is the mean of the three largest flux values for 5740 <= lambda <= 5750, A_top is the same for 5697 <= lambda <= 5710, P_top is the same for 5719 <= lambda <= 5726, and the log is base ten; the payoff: 1.16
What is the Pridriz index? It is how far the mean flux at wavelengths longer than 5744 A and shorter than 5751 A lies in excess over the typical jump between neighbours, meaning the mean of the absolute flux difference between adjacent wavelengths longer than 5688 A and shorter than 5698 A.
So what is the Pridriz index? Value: 1.68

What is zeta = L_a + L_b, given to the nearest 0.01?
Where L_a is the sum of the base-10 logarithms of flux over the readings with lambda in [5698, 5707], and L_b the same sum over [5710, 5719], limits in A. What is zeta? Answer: 3.14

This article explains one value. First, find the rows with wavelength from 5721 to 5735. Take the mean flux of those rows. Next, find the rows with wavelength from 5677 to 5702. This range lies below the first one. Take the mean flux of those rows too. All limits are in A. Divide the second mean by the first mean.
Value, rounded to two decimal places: 0.98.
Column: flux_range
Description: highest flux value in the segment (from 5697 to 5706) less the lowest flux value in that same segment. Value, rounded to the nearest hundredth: 0.09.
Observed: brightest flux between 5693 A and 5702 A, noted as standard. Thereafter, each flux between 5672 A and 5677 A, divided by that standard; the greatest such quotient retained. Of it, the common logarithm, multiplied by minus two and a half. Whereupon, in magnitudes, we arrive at -0.03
